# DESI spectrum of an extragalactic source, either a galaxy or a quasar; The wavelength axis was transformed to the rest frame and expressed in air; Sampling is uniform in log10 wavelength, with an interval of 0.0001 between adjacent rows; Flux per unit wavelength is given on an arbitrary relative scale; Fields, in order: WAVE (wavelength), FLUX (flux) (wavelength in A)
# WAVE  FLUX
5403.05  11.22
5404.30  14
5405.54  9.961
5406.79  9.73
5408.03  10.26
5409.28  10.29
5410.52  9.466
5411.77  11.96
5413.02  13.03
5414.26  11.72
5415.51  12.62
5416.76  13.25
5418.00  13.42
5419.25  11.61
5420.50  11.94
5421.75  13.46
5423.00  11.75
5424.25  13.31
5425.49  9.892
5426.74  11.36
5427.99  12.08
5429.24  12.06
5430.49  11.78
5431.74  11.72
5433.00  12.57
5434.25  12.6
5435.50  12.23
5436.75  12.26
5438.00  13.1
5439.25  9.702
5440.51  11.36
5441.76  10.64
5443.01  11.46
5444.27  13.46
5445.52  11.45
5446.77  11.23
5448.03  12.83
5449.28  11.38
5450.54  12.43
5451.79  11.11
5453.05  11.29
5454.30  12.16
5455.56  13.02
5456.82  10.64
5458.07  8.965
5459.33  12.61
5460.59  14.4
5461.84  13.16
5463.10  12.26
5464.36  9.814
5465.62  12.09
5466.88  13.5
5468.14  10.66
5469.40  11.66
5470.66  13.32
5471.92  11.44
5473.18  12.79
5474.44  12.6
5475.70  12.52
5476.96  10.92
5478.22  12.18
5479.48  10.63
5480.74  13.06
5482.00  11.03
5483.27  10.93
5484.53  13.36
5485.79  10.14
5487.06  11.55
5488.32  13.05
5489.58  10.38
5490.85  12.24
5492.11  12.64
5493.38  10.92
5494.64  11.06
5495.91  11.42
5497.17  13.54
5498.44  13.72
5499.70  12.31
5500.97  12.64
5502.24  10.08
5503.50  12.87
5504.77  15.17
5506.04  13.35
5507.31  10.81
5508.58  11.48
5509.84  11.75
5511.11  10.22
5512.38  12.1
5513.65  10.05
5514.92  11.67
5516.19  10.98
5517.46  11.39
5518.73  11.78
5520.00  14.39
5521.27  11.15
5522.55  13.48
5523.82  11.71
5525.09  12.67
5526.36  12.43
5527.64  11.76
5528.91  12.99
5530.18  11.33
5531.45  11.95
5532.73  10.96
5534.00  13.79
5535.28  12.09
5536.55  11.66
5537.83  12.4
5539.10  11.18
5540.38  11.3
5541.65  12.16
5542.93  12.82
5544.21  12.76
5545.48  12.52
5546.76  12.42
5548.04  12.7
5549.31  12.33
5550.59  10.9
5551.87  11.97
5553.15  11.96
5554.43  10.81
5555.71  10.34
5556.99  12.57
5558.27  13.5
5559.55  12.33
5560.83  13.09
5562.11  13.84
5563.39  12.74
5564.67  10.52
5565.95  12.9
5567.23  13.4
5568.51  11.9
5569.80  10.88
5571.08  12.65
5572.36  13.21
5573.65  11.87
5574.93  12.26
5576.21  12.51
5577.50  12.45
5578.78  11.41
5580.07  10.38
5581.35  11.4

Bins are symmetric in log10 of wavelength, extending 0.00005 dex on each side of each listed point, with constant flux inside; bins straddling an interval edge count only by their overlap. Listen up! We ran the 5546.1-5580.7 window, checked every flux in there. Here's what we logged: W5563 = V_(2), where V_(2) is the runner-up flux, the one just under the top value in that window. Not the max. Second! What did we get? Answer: 13.5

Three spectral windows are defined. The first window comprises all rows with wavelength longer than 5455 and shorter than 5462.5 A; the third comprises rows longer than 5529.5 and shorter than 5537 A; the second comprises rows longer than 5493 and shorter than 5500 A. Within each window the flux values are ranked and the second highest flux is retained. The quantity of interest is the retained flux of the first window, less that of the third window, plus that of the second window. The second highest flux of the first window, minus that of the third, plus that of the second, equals 14.6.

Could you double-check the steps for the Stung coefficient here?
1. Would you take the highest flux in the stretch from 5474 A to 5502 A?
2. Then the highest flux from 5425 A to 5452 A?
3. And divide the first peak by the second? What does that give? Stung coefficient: 1.02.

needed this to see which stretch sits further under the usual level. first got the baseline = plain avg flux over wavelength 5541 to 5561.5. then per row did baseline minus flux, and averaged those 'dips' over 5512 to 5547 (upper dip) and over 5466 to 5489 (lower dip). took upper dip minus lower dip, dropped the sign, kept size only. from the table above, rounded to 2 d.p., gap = 0.10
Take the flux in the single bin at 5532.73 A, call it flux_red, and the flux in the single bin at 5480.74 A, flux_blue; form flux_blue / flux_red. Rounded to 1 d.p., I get 1.2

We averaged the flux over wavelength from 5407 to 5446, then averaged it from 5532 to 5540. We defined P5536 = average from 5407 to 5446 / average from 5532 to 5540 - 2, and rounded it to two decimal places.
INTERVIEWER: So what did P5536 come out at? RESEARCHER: -1.01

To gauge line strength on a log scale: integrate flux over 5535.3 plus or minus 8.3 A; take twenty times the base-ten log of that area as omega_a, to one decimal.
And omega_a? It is 46.0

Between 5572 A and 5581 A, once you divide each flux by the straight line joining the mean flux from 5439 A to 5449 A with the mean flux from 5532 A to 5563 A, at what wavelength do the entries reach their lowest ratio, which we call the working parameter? 5580.07 A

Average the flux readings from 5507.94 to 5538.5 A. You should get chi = 11.9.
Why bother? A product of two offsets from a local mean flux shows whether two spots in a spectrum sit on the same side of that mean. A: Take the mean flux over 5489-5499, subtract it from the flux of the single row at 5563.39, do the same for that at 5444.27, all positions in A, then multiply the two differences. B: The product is 1.1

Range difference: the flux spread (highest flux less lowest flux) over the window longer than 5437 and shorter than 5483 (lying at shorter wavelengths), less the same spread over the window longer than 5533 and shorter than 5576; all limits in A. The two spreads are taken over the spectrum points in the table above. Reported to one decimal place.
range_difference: 1.9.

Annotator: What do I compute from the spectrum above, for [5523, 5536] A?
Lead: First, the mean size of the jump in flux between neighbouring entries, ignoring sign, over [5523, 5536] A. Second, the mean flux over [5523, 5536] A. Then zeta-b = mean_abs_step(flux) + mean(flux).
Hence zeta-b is 13.4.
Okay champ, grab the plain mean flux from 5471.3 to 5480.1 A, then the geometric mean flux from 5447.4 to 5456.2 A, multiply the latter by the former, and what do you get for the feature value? 143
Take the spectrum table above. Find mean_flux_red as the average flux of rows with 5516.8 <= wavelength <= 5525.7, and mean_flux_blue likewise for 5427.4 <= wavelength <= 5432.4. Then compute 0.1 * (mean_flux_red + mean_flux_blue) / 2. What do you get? 1.21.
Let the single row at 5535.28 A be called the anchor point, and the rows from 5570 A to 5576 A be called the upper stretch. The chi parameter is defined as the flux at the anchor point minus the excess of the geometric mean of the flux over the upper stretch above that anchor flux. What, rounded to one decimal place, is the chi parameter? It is 11.7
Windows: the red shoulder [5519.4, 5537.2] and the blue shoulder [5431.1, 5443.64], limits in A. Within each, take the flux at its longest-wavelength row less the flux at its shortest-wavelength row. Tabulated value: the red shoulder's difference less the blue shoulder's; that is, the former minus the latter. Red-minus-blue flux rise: -2.5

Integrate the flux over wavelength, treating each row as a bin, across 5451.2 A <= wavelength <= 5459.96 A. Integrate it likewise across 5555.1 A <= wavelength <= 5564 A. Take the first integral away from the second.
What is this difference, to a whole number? 13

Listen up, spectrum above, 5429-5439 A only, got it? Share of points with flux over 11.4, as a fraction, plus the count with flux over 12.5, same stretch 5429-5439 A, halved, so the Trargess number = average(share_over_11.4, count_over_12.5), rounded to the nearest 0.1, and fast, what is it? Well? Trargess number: 2.0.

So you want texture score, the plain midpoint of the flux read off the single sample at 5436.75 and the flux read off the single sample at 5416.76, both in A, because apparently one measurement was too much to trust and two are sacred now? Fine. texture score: 12.8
